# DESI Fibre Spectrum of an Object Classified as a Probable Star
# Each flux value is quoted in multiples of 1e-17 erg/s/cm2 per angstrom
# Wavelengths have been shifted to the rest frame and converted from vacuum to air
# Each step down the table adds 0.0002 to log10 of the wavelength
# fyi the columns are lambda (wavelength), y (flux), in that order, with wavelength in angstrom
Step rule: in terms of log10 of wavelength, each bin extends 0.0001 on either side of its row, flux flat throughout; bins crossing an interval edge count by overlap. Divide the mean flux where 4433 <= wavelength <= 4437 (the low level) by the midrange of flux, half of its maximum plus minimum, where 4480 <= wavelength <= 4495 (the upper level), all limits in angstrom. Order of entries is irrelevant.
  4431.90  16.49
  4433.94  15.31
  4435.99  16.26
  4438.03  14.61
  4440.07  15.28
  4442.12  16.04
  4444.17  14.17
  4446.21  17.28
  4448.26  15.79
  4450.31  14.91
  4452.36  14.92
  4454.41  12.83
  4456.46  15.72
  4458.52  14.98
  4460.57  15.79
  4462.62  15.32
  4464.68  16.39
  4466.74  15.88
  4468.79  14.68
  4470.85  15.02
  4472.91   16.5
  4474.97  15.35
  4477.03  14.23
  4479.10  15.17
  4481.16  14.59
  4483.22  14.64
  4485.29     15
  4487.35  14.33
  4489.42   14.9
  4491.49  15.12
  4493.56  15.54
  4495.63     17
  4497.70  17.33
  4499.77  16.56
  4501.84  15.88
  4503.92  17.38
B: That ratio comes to 1.06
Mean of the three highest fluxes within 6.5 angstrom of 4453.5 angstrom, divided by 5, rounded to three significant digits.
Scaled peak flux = 3.10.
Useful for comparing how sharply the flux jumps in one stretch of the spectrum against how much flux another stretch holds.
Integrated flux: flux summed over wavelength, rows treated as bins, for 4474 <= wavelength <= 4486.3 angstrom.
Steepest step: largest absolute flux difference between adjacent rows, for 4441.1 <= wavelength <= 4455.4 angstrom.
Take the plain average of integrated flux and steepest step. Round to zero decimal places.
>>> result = 93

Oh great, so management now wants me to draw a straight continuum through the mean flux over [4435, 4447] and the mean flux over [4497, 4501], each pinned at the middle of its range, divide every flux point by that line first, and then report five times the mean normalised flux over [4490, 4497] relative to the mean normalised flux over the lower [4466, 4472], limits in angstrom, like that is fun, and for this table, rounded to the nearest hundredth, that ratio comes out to 5.05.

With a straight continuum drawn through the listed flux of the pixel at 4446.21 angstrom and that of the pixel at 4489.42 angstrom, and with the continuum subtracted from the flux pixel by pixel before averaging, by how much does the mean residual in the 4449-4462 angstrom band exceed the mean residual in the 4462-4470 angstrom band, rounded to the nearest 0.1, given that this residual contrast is -1.3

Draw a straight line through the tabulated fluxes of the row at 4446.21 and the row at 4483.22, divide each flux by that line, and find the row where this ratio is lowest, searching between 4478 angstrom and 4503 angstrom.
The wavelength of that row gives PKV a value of 4481.16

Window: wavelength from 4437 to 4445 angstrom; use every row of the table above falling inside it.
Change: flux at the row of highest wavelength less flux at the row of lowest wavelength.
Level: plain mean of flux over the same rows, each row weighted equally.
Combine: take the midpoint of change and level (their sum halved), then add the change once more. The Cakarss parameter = 6.9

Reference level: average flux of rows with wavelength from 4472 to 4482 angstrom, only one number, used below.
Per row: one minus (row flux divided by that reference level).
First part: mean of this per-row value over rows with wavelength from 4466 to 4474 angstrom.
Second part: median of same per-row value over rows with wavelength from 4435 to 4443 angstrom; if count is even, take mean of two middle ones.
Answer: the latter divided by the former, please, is 1.4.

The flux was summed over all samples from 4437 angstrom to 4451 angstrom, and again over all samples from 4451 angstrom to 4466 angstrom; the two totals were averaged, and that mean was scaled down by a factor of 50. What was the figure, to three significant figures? 2.14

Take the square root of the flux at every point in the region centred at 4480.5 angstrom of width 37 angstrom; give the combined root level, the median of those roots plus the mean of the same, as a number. 7.81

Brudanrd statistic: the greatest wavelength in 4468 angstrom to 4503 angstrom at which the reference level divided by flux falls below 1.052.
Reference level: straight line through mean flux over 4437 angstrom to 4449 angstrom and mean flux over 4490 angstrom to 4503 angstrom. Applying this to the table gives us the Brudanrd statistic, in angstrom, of 4501.84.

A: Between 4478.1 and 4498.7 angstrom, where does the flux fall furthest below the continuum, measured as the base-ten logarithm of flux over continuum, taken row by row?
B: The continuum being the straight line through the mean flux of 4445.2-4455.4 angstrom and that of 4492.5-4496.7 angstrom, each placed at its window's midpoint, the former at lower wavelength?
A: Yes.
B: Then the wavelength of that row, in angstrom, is 4487.35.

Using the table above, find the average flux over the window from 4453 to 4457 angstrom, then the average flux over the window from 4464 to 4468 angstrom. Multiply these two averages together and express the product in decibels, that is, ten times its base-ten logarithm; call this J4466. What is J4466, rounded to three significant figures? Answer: 23.6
